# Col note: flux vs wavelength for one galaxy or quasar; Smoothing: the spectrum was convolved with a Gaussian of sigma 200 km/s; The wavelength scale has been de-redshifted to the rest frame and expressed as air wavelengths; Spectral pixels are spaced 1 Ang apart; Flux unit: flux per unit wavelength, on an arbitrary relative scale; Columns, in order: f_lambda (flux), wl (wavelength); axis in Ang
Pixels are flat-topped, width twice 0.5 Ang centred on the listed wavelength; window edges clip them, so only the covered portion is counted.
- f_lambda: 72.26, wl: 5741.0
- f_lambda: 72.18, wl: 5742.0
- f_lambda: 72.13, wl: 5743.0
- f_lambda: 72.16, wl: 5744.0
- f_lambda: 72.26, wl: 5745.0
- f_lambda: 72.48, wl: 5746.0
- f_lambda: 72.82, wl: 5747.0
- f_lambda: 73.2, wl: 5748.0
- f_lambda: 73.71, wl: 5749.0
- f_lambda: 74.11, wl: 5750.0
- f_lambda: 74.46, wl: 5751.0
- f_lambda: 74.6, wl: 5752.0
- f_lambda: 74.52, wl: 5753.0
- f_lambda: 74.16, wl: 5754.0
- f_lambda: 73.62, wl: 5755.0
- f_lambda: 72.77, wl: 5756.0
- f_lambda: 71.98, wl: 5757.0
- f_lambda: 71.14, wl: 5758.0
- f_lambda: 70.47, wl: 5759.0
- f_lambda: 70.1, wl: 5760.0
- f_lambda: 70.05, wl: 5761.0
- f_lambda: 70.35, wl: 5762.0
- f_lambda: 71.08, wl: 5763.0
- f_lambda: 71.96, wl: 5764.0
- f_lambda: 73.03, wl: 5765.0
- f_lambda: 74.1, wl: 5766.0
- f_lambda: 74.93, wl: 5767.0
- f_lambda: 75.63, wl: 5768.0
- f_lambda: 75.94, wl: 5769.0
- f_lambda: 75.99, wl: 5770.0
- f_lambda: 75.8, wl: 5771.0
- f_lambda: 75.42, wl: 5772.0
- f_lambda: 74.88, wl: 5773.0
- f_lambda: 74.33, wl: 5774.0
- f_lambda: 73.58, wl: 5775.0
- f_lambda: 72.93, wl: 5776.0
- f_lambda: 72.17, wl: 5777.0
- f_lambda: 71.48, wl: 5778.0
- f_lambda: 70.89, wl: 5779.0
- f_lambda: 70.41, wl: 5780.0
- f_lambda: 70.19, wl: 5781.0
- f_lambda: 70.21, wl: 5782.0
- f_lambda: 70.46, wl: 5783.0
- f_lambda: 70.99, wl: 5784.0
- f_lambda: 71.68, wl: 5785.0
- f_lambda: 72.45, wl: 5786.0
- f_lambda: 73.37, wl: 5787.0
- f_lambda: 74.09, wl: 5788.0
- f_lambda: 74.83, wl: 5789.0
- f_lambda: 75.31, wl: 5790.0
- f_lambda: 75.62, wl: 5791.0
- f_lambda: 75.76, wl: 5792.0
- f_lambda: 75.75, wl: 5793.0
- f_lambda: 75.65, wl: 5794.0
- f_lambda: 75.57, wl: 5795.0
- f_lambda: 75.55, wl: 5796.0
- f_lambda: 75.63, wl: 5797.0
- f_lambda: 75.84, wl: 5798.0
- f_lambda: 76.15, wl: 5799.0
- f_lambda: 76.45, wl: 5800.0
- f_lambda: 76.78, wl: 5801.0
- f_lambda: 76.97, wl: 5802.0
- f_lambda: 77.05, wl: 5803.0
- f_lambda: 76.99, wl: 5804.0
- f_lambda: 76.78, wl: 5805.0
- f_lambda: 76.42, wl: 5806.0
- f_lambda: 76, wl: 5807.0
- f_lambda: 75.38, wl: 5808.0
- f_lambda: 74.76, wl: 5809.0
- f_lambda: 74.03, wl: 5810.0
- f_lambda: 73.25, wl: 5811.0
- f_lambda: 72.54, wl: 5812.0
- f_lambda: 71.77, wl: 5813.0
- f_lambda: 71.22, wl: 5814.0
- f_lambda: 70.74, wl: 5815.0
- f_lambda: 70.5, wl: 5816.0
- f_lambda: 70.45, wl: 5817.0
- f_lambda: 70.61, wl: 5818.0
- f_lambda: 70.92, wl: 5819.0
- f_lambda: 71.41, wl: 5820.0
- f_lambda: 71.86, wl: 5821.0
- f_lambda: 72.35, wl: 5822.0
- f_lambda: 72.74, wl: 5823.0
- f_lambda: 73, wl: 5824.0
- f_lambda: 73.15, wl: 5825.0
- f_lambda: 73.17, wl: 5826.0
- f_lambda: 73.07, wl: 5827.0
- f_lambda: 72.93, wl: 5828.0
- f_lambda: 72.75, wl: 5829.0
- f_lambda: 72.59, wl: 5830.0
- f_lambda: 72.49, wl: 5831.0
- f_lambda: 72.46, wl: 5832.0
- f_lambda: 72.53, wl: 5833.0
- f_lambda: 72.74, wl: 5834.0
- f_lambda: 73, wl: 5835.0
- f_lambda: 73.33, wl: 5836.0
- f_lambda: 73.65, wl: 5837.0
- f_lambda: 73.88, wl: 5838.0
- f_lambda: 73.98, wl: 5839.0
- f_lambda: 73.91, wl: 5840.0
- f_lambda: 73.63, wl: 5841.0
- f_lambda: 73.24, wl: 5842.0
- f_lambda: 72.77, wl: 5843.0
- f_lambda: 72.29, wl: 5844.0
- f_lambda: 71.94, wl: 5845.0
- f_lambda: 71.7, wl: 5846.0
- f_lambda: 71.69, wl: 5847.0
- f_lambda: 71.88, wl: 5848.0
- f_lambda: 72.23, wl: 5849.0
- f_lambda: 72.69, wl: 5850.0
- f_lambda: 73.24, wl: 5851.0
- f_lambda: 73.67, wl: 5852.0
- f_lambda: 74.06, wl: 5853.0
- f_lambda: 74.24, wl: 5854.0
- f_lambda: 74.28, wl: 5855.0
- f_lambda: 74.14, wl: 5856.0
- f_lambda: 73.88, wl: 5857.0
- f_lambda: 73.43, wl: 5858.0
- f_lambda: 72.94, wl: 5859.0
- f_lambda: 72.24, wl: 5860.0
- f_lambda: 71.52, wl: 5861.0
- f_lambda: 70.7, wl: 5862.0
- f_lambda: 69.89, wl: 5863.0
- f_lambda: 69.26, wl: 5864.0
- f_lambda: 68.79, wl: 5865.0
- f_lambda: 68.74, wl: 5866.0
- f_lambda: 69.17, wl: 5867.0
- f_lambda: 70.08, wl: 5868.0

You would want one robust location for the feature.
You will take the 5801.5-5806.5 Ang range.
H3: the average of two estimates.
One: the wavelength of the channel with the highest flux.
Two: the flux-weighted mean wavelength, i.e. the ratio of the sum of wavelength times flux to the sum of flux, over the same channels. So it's 5803.5 Ang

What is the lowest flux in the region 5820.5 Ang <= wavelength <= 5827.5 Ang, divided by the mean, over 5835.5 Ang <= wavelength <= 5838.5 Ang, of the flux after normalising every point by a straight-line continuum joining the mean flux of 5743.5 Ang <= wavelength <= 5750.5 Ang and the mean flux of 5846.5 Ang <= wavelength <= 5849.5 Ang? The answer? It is 70.3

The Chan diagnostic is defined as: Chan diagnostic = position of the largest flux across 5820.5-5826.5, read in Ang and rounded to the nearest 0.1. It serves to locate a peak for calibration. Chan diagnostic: 5826.0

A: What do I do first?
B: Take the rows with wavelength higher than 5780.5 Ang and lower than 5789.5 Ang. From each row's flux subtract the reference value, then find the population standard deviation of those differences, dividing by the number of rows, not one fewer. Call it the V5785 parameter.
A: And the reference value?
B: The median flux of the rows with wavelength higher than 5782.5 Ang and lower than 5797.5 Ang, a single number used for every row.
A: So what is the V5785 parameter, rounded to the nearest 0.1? 1.6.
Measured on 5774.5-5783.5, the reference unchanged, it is 1.2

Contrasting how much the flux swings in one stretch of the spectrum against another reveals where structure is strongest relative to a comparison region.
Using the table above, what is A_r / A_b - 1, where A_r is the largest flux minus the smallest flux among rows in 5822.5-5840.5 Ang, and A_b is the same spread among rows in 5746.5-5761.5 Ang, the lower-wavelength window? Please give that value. -0.7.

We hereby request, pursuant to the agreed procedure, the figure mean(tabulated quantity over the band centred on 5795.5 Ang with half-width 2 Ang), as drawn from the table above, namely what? 75.6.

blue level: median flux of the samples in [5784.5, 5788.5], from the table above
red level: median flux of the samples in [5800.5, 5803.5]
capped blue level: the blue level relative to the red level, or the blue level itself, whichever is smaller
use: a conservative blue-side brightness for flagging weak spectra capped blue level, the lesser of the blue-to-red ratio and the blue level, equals 0.95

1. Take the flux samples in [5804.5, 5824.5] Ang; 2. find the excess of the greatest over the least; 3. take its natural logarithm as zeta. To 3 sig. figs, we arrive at 1.85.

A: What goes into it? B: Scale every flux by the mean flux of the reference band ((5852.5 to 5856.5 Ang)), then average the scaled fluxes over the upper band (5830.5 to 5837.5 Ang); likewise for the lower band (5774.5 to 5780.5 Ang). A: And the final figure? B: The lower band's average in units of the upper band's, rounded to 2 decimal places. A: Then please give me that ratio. 0.99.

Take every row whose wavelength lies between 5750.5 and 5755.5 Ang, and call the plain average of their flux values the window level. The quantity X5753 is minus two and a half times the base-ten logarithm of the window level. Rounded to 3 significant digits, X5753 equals -4.68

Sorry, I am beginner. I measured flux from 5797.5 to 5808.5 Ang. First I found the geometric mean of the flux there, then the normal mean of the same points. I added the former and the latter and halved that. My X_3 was 76.4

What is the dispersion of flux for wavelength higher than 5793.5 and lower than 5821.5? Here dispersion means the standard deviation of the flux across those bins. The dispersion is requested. 2.4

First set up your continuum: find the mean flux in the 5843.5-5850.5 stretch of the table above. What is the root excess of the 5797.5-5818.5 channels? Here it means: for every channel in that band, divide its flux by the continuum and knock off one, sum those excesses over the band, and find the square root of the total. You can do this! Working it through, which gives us 0.81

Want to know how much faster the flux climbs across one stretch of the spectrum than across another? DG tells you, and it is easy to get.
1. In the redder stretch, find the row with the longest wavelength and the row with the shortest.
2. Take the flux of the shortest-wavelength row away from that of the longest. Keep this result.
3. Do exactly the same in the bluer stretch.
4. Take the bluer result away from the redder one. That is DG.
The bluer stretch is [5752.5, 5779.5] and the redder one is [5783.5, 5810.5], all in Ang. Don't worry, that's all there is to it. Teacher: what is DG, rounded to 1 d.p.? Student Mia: 6.7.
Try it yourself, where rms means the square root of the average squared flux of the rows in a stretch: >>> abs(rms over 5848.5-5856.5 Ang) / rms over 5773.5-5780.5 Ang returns 1.02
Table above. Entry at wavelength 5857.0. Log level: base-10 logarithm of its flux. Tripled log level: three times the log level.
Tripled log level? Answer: 5.61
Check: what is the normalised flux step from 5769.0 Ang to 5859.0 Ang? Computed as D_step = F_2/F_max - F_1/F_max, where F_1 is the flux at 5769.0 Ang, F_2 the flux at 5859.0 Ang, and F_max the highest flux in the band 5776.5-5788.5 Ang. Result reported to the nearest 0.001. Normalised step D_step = -0.040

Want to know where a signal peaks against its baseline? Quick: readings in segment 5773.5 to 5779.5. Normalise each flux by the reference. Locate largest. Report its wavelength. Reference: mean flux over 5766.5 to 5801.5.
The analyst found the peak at 5774.0 Ang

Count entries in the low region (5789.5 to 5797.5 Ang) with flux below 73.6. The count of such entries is 0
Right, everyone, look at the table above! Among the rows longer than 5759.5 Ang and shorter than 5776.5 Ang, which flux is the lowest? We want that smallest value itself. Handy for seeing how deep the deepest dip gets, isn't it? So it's 70.05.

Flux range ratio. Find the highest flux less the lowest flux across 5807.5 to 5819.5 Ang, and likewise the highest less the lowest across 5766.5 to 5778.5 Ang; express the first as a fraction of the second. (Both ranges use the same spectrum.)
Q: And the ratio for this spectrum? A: 1.09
